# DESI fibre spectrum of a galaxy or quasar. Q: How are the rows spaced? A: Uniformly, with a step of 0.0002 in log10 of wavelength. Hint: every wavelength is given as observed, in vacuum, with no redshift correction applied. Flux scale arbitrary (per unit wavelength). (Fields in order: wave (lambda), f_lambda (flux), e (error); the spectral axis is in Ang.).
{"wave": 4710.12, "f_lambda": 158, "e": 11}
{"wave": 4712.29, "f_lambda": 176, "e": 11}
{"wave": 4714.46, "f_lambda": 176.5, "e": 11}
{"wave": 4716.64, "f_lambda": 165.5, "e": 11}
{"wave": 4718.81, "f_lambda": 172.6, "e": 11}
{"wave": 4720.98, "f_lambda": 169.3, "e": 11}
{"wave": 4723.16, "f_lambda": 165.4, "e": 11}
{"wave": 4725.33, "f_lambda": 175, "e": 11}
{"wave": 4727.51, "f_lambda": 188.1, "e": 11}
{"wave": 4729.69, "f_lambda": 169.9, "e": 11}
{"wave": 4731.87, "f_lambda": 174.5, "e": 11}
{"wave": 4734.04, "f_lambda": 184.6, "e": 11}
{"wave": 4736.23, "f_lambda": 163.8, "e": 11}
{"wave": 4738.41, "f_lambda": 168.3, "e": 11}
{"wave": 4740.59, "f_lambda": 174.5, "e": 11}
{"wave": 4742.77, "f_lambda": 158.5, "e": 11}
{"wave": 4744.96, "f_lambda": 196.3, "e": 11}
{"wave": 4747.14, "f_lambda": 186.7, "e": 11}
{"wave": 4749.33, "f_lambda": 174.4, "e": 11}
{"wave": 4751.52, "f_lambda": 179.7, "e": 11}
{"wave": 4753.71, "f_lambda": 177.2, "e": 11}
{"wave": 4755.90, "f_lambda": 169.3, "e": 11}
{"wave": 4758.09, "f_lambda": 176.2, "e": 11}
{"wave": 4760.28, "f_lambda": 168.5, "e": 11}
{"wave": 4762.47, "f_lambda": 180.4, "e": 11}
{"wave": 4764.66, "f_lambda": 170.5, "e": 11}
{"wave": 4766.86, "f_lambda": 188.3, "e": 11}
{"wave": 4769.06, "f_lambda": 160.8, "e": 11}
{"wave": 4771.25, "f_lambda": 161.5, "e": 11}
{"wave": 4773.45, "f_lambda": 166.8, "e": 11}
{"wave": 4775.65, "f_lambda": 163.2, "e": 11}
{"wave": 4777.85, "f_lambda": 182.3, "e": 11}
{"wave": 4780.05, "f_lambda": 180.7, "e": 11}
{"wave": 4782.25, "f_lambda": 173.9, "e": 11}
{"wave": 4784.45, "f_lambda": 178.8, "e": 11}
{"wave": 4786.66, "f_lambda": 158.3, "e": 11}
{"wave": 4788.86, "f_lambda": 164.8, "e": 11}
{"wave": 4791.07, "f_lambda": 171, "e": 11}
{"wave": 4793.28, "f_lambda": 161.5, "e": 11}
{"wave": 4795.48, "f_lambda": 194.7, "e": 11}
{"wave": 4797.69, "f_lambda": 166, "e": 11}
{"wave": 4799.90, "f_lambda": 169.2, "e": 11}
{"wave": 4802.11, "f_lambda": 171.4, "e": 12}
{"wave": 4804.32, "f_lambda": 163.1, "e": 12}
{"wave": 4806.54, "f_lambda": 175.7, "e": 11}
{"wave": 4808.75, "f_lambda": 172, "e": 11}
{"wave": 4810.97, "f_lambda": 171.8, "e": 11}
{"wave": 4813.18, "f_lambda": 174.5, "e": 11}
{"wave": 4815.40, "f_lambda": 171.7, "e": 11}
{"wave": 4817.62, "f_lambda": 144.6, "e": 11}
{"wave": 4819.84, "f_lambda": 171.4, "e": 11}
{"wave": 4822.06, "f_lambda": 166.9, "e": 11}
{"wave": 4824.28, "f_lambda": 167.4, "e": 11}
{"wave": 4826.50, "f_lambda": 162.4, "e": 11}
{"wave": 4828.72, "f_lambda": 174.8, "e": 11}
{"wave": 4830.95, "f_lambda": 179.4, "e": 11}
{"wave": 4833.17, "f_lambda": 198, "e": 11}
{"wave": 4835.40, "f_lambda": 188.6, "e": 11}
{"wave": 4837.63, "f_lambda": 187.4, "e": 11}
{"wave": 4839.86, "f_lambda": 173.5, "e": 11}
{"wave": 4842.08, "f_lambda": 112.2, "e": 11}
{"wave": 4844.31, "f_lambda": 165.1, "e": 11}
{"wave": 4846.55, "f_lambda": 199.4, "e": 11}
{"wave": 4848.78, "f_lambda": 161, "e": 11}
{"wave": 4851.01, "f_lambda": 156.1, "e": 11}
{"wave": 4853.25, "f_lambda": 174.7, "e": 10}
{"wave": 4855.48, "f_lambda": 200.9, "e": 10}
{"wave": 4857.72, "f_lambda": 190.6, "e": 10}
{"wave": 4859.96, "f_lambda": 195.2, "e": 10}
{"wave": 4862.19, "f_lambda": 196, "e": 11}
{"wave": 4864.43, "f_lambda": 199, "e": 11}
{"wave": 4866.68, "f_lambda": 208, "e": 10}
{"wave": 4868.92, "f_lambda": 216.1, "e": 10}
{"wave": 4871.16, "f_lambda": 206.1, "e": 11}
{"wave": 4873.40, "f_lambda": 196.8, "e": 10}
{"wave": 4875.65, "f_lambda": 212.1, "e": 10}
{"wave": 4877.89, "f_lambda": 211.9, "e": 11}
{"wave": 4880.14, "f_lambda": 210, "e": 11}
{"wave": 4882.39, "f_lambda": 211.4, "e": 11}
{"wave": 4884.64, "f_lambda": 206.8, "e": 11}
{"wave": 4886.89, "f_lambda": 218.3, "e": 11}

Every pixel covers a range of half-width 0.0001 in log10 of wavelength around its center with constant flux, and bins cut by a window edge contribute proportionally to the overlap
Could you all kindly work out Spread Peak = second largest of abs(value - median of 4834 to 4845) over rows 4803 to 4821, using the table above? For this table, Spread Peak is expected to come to 10.4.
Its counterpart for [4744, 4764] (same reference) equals 13.2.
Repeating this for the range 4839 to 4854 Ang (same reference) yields 25.9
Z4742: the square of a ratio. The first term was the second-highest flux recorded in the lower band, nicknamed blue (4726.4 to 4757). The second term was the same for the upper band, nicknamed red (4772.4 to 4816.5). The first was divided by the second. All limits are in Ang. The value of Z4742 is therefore 1.06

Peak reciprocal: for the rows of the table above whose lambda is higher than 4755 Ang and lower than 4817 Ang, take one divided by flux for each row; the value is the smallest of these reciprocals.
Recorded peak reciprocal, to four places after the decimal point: 0.0051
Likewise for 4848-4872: 0.0046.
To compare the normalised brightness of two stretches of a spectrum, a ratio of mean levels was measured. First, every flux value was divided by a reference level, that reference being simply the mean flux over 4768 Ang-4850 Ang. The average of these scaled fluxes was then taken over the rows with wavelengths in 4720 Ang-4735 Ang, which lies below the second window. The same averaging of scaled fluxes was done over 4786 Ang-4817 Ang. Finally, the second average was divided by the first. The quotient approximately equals 0.97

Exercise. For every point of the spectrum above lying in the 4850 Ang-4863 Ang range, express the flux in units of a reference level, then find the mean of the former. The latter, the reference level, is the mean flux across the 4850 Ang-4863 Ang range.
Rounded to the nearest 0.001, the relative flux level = 1.000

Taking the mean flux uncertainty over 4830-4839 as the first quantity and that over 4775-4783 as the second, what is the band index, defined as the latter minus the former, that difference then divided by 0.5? 0.0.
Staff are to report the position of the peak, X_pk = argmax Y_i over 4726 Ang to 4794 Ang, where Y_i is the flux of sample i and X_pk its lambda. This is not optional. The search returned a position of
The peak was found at 4744.96 Ang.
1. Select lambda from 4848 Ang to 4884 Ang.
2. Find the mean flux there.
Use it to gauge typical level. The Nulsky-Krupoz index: 197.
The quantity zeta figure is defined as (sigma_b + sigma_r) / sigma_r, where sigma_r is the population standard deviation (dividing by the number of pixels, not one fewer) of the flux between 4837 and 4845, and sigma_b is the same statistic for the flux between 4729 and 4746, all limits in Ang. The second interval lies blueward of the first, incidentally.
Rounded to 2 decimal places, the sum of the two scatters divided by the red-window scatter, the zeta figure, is 1.39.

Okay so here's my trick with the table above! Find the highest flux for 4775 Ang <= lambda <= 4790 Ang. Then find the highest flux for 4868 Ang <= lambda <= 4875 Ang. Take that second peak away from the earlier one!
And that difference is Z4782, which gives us -34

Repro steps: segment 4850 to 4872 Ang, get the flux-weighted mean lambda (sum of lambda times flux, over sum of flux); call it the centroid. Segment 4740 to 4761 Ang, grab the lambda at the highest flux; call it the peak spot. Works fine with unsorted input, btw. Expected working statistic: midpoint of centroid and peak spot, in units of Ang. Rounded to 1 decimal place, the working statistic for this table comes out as 4803.3 Ang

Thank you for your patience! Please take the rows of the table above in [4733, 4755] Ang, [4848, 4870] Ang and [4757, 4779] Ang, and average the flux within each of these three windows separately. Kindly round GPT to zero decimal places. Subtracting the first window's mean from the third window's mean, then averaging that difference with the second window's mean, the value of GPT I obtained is 93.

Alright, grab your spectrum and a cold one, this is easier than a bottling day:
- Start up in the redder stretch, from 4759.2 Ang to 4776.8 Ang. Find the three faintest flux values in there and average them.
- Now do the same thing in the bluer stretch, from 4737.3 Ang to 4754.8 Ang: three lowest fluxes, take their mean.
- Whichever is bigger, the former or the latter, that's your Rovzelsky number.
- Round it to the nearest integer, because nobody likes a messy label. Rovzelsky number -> 167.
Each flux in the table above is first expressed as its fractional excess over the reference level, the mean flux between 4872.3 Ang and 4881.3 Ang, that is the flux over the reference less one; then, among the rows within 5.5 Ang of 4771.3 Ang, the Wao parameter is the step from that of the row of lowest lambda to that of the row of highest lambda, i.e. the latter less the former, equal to -0.12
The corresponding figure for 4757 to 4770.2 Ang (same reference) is -0.07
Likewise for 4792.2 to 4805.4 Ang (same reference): 0.01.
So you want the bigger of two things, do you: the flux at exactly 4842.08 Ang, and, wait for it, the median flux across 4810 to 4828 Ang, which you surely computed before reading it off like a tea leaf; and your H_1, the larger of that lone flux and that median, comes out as 169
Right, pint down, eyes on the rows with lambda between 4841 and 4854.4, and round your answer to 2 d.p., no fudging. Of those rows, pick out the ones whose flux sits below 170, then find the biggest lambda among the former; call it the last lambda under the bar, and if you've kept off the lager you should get 4851.01 Ang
